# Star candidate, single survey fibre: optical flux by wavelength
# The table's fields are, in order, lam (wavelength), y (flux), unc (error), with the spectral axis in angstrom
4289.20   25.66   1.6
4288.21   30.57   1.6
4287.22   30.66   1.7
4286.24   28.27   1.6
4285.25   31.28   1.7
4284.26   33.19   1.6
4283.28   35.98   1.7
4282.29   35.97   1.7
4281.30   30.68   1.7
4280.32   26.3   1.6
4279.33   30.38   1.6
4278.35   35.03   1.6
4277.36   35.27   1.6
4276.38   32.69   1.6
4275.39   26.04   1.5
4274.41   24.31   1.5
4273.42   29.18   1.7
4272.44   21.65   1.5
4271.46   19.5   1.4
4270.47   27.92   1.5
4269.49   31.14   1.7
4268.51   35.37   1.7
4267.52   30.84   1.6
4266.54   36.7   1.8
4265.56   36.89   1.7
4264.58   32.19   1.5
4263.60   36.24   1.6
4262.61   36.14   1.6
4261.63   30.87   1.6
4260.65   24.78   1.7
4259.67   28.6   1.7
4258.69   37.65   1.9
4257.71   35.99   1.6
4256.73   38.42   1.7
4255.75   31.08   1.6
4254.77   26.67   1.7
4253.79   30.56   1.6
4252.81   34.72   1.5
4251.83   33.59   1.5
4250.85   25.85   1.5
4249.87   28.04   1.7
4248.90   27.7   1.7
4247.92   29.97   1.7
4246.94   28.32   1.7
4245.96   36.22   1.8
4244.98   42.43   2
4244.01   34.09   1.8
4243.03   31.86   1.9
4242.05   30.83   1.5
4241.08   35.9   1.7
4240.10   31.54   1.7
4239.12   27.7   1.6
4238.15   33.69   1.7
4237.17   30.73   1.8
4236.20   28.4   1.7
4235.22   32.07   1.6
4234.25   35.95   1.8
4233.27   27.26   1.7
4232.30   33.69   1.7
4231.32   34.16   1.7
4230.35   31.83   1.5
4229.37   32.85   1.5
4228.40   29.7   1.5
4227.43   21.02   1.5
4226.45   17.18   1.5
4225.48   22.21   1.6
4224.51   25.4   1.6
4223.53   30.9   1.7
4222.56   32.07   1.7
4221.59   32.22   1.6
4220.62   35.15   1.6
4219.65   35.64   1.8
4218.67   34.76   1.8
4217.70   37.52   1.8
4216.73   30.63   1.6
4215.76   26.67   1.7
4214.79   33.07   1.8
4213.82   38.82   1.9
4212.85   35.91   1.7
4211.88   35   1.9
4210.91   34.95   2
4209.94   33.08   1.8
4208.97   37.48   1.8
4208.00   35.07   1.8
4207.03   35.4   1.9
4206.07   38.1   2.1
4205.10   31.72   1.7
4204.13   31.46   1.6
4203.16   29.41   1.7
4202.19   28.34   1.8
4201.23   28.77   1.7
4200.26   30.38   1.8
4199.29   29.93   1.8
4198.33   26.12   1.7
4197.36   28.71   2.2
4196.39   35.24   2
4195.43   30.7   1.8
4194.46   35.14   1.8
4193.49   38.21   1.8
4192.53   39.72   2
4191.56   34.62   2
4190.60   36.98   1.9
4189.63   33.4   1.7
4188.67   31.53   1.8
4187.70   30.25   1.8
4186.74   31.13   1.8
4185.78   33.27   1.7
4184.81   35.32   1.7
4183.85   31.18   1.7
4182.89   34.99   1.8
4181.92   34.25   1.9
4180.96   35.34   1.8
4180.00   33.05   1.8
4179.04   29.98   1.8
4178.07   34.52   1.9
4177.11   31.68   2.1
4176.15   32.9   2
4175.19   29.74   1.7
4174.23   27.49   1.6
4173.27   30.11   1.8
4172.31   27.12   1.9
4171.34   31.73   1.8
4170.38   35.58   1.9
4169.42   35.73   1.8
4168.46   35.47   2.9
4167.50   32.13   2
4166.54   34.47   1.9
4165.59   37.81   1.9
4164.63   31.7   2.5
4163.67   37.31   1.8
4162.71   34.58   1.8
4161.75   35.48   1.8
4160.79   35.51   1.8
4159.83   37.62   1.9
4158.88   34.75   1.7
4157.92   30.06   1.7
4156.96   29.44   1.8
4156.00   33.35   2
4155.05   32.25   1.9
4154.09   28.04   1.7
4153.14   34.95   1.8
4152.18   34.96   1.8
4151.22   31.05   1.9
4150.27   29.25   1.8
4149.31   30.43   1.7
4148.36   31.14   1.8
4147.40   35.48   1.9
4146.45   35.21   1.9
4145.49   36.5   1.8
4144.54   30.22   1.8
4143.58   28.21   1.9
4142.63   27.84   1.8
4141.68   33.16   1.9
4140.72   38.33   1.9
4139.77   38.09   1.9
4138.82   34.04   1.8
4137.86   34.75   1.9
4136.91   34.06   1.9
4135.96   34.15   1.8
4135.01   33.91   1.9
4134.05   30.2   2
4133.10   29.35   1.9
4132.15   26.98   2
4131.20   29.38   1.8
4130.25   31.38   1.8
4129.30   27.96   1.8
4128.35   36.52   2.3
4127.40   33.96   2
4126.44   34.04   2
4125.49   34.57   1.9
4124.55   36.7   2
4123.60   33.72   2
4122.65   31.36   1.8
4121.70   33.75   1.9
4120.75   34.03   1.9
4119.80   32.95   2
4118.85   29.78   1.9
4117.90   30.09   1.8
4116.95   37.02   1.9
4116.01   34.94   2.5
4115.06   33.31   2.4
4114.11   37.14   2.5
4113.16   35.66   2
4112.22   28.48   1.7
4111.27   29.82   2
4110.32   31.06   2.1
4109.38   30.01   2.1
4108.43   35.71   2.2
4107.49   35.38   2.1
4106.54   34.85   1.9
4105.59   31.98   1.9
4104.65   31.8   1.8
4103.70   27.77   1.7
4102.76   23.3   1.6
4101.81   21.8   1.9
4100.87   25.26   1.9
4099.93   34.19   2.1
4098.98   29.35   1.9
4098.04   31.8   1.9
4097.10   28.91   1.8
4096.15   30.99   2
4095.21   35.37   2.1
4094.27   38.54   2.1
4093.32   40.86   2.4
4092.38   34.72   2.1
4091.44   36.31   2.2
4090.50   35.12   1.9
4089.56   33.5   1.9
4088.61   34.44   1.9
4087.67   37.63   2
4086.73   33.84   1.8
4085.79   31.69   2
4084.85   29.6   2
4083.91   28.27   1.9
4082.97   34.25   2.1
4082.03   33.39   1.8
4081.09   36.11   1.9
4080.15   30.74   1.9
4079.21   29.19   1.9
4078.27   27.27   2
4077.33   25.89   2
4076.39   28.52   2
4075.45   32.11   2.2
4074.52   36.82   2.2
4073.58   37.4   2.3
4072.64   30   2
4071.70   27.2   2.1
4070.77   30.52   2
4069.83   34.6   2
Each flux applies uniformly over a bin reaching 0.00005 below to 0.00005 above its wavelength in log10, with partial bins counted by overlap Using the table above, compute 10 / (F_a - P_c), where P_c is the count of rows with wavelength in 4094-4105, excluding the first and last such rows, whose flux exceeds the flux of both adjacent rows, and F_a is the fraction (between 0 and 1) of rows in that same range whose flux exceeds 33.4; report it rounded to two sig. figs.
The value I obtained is -5.7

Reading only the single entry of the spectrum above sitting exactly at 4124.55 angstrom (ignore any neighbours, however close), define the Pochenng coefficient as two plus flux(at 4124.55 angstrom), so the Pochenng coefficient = 38.7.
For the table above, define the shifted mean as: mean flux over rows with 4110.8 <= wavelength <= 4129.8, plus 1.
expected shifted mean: 34.3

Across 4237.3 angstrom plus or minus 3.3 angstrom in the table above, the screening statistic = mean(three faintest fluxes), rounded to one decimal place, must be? 28.9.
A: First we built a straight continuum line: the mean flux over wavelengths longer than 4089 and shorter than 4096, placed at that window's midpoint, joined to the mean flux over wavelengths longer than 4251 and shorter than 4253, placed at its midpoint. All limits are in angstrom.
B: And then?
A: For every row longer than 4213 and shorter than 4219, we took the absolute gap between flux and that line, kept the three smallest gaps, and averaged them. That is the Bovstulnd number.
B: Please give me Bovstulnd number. 1.5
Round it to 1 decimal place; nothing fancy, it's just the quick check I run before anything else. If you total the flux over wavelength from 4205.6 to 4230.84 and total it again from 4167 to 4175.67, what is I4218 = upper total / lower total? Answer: 2.9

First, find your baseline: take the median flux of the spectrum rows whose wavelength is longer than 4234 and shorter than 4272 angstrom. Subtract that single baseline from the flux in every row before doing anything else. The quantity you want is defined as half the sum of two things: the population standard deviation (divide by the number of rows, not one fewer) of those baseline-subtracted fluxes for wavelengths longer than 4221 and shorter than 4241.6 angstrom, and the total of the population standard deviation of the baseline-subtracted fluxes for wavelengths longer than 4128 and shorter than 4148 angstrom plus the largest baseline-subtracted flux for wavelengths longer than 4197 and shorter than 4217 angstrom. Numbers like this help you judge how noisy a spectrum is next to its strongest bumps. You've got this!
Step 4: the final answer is 7.8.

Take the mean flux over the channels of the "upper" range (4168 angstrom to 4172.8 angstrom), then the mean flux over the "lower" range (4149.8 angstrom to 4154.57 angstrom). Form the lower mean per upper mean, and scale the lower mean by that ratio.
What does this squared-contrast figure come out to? 30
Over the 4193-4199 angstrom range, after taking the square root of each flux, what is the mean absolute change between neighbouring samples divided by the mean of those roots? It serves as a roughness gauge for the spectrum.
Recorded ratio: 0.066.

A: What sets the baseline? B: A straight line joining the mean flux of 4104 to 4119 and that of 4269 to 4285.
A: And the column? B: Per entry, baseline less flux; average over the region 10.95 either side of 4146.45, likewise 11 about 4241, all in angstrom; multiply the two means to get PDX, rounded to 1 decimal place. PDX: 0.8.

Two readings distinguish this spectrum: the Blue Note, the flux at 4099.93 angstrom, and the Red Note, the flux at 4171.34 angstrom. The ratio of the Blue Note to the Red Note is 1.08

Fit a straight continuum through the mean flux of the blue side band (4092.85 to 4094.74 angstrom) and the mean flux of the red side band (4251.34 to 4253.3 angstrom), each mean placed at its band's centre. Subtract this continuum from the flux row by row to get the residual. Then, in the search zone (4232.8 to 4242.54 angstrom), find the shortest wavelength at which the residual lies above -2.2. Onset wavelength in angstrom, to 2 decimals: 4234.25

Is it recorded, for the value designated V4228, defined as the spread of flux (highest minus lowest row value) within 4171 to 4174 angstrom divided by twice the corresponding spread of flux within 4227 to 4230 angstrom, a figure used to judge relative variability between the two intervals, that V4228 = 0.2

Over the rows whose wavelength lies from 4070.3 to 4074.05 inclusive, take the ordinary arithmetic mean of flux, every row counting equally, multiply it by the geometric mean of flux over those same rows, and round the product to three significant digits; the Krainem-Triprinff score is 972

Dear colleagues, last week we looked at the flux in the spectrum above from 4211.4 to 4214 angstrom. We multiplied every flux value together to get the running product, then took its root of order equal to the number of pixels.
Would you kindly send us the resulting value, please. 36.5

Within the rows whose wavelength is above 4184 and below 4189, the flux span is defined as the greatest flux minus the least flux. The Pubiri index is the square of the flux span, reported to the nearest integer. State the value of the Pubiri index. 26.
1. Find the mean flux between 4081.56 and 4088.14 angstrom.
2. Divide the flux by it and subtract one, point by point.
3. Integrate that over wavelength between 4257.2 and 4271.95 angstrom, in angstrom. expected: -0.28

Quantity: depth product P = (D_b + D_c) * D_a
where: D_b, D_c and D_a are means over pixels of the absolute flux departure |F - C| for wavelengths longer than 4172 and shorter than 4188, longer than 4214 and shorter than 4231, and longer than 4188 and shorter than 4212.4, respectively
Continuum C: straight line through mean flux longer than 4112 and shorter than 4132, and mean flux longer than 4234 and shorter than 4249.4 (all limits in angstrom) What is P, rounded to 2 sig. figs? 20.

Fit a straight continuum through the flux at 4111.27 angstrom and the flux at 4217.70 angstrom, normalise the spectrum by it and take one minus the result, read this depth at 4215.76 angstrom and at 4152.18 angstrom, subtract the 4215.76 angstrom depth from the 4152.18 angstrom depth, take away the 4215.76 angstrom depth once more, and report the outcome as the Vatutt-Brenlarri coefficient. -0.64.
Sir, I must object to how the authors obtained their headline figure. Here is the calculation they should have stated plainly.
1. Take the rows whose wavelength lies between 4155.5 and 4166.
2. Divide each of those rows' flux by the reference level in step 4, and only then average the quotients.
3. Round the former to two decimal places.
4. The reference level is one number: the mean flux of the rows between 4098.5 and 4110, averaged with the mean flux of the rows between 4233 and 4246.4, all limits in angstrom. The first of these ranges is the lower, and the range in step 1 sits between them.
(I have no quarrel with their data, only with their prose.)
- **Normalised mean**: 1.09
